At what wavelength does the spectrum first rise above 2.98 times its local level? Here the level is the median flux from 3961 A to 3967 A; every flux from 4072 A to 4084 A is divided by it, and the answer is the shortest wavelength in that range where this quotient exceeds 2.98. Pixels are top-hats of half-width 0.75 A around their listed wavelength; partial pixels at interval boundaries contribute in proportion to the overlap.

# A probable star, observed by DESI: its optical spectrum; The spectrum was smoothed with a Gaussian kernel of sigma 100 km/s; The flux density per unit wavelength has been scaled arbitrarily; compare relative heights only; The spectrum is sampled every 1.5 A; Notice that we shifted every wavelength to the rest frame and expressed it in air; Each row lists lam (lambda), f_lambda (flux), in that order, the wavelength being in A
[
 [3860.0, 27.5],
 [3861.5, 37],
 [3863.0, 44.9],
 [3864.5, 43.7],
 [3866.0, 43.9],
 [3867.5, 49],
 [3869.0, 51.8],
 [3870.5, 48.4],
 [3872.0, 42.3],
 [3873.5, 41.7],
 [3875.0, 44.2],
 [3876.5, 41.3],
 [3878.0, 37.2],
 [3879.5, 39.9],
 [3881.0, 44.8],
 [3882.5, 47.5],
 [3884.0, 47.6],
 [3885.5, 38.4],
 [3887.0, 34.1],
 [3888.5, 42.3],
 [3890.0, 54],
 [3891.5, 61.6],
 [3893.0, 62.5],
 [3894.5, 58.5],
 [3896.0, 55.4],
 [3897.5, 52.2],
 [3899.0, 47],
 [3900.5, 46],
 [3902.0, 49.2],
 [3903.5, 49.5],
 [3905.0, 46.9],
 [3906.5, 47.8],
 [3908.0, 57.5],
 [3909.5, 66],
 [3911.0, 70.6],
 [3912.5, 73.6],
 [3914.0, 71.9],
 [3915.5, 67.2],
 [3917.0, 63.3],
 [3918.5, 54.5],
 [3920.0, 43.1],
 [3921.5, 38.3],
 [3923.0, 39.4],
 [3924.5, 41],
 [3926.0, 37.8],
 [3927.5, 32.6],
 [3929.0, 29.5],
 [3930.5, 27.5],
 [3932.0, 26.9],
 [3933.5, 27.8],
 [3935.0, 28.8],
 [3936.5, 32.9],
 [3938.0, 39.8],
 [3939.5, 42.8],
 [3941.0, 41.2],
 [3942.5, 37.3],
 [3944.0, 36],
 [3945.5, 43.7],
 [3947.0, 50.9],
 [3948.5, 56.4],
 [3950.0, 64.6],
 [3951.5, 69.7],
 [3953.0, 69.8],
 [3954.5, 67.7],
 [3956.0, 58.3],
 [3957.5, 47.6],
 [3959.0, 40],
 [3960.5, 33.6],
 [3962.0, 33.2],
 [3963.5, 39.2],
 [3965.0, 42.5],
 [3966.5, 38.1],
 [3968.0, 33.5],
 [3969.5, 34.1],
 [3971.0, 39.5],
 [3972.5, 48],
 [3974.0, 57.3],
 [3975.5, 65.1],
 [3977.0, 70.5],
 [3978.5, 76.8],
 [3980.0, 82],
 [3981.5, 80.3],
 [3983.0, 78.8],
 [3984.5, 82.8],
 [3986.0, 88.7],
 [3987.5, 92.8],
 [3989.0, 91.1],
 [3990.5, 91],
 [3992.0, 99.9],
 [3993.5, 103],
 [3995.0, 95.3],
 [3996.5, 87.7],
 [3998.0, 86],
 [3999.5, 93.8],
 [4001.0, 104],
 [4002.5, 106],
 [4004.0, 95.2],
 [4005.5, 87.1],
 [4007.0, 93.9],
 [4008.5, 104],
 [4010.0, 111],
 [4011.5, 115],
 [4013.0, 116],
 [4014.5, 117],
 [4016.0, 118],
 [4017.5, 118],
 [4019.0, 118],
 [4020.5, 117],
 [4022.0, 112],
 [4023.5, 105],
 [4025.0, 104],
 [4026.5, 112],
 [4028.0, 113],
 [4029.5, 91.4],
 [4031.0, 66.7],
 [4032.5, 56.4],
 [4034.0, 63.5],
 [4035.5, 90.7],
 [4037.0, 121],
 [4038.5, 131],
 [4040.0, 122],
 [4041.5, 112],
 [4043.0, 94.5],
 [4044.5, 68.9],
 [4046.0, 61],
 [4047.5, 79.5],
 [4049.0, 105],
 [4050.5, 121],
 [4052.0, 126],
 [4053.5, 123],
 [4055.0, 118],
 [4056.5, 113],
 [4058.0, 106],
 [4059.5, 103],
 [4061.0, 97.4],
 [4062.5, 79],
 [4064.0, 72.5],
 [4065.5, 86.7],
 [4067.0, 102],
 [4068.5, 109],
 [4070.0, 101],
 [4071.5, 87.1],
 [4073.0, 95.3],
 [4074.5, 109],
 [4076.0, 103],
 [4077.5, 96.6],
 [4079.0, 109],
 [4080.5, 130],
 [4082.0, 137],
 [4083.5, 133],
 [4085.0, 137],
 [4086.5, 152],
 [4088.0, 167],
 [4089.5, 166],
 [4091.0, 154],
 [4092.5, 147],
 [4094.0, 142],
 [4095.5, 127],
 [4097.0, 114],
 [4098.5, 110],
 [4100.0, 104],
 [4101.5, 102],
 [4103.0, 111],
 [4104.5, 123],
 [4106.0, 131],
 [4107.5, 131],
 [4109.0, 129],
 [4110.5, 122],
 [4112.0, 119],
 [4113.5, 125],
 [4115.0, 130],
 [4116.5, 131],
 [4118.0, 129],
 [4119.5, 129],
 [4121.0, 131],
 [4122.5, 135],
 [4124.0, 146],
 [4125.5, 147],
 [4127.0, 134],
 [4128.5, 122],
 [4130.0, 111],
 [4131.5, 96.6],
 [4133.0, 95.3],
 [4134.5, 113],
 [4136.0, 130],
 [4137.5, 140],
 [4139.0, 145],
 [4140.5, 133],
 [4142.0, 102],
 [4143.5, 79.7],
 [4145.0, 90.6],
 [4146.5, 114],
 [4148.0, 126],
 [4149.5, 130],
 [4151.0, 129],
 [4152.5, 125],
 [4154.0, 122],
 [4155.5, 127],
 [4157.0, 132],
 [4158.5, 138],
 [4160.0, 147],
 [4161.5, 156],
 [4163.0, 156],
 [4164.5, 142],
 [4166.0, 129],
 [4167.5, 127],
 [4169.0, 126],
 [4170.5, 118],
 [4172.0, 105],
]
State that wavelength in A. 4080.5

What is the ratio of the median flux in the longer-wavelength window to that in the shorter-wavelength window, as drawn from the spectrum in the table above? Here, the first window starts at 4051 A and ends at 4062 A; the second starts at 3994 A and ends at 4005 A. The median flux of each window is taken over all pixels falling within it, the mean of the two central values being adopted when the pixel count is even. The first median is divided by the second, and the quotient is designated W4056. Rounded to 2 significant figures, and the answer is 1.2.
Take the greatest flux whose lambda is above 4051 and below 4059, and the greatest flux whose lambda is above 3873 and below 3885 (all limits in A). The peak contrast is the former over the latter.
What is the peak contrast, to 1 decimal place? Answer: 2.6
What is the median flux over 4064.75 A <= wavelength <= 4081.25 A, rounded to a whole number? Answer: 102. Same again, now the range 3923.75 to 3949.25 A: 37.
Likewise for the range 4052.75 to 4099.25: 110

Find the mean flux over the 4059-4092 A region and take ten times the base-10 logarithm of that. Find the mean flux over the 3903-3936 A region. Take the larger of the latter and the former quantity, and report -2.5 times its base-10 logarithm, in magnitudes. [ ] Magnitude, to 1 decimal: -4.2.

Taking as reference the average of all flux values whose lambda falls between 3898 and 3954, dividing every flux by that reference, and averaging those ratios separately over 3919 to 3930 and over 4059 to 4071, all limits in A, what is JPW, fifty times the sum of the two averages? 137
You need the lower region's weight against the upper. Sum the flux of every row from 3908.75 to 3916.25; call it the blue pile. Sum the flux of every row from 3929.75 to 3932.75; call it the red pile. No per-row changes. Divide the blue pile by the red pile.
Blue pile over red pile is 6.4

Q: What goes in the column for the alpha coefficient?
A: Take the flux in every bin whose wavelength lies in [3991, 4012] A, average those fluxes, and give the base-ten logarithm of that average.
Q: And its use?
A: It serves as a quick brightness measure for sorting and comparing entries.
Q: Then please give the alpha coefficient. 1.99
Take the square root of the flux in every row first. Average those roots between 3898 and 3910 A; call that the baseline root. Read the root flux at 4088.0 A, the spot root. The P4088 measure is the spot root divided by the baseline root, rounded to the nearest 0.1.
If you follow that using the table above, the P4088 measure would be 1.8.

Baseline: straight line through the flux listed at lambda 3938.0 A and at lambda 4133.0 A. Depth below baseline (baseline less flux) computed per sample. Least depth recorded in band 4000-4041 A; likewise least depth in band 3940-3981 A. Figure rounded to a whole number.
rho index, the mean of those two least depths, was -46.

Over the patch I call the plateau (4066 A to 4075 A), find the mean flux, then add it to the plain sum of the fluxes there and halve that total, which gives 352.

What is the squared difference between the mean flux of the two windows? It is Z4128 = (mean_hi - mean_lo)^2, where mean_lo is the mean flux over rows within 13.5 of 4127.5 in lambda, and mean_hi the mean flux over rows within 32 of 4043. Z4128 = 669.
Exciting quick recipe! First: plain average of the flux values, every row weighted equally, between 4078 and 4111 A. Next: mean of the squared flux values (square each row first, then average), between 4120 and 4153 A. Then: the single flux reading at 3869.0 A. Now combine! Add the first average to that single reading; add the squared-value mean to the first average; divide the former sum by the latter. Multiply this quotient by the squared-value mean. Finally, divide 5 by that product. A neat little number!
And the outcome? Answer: 0.028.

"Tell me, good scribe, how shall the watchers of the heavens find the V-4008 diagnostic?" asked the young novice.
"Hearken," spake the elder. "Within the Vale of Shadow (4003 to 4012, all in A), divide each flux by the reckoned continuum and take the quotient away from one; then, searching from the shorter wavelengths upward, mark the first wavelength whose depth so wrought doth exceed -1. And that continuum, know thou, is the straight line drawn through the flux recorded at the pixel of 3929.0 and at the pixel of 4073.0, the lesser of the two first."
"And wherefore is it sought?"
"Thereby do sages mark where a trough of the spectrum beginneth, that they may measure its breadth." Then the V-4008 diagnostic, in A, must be 4004.0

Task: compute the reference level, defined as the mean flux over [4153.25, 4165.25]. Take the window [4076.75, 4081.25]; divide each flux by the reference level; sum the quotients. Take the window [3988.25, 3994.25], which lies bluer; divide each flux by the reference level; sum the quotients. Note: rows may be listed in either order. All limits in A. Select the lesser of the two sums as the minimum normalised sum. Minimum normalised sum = 2.4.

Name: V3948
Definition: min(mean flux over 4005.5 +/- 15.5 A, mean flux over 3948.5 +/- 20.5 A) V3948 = 43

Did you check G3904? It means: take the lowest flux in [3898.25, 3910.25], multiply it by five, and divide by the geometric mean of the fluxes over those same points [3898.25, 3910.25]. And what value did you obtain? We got 4.5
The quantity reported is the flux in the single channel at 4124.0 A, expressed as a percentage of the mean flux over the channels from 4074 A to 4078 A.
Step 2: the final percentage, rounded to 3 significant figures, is 142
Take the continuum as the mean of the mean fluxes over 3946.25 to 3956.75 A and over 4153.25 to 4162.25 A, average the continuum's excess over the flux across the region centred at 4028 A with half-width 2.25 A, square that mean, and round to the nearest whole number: 33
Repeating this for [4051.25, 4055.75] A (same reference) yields 510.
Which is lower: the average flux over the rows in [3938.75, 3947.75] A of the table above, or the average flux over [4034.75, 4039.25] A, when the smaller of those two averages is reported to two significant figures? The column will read 42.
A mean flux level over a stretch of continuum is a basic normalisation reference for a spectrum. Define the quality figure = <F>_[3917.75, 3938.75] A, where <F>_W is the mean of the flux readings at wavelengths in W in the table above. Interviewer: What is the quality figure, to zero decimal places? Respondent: 36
